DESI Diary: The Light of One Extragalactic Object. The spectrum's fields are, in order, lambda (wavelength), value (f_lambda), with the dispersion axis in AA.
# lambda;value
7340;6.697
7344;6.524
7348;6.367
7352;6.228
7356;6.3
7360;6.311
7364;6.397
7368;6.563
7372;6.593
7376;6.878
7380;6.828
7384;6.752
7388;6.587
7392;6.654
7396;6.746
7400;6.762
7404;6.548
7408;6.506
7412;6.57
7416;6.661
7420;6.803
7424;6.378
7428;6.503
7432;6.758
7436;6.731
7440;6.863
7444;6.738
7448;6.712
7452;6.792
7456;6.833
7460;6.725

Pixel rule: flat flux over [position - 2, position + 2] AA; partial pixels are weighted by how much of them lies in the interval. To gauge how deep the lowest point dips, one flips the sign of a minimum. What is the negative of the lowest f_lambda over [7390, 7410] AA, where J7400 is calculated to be -6.51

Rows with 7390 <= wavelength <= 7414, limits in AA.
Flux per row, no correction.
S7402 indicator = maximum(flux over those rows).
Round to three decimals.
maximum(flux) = 6.762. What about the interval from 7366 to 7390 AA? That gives 6.878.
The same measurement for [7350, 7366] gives 6.397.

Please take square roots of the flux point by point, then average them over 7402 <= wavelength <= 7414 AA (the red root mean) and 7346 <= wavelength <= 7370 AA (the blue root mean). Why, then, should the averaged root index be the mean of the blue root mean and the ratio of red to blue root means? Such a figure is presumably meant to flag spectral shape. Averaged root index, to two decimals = 1.77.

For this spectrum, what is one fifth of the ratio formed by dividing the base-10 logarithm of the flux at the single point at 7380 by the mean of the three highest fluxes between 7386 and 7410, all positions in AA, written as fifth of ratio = 0.0248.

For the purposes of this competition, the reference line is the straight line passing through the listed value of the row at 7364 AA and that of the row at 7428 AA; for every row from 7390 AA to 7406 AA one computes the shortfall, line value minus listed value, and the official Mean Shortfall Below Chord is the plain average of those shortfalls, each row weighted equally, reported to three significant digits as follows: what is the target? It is -0.224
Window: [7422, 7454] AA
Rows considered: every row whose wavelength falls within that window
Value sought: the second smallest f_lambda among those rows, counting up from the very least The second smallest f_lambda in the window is 6.503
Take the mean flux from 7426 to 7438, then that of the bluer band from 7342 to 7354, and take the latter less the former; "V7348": -0.29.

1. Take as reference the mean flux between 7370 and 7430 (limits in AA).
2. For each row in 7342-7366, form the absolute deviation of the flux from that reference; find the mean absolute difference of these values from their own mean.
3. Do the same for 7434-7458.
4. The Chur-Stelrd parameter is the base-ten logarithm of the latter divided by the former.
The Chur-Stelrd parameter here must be -0.17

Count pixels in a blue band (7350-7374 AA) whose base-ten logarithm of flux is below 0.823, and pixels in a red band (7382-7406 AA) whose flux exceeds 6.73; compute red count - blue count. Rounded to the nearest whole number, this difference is -3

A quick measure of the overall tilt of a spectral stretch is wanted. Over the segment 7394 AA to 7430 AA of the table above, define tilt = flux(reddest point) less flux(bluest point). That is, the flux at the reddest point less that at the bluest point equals -0.24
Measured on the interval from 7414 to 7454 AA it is 0.13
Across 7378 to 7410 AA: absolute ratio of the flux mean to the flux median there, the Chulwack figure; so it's 0.996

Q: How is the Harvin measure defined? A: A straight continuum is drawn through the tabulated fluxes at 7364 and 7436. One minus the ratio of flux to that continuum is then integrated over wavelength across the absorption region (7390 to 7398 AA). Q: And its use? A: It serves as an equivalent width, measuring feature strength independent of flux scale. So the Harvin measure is -0.20 AA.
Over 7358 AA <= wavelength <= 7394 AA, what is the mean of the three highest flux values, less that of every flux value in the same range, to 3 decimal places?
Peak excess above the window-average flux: 0.201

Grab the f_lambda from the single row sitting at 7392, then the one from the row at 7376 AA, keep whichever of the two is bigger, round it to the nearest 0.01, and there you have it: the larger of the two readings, 6.88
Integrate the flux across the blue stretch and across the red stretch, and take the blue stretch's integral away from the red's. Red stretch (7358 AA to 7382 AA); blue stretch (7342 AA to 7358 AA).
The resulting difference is 57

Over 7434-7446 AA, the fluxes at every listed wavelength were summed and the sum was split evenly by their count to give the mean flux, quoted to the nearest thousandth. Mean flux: 6.777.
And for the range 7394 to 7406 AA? 6.685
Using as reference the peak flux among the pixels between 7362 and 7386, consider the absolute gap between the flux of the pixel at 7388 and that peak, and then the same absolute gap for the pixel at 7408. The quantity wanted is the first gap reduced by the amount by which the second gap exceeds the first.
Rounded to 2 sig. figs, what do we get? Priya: 0.21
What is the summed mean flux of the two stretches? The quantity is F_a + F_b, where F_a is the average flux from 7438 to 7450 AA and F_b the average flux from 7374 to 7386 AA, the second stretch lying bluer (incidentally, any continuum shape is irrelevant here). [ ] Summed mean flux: 13.6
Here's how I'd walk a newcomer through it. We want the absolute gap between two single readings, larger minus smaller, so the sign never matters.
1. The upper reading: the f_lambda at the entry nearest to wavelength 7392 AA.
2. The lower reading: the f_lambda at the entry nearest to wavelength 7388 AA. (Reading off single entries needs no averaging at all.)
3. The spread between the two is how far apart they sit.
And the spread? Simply 0.067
